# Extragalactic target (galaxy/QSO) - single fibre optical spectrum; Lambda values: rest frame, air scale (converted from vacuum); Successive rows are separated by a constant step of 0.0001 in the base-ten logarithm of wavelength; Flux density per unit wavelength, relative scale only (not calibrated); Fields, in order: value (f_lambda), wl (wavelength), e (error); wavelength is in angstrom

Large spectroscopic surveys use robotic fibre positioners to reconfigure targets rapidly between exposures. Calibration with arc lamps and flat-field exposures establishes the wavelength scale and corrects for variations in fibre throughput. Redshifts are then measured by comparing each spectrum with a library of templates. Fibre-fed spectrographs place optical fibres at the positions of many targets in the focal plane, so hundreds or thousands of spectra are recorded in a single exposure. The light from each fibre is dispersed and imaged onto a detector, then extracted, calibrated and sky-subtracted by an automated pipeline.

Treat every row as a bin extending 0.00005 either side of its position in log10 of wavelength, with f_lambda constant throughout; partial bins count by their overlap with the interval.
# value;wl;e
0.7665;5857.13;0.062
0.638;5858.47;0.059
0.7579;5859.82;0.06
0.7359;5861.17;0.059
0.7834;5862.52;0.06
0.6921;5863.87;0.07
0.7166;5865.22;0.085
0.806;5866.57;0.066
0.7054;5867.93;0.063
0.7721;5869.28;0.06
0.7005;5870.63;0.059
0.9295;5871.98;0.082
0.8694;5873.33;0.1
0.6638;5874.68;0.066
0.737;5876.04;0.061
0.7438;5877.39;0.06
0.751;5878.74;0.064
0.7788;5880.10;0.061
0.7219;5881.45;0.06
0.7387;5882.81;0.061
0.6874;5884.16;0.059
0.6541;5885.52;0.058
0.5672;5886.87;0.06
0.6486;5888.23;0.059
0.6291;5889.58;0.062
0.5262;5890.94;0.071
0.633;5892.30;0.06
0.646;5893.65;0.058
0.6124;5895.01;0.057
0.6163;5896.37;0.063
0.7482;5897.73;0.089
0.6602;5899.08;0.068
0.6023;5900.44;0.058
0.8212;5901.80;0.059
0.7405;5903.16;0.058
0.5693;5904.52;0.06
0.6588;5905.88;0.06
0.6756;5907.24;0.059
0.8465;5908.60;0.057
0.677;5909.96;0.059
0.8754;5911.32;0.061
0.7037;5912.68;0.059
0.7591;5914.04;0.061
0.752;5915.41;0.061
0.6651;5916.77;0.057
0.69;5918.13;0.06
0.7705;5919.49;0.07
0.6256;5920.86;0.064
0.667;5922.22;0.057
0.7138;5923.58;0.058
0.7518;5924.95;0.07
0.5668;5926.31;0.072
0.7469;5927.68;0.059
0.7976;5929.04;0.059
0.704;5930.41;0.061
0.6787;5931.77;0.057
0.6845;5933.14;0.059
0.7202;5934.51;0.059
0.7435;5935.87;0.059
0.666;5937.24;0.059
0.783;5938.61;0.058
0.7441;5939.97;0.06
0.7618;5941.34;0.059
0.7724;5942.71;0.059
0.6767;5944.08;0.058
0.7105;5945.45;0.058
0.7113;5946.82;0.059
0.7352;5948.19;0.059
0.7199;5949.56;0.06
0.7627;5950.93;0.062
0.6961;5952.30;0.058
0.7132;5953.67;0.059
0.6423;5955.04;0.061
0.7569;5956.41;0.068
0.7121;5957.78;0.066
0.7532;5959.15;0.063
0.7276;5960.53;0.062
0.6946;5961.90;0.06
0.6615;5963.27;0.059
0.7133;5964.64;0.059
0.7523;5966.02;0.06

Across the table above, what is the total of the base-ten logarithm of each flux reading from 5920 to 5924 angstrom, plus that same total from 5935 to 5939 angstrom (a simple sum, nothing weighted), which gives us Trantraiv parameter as -0.94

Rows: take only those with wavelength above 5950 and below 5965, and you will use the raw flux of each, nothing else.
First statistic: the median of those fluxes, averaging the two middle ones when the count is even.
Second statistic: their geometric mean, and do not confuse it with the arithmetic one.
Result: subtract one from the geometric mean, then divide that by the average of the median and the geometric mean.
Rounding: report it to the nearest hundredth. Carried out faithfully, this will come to -0.41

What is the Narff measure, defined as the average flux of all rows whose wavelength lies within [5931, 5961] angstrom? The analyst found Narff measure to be 0.721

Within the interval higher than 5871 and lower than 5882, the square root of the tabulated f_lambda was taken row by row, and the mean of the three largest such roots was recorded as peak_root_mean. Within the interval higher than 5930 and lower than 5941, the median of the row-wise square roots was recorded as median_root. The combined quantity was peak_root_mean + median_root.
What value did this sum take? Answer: 1.77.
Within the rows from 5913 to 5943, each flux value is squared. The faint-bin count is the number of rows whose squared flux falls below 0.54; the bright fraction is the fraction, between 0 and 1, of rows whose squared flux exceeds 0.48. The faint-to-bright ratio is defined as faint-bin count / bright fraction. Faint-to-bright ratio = 17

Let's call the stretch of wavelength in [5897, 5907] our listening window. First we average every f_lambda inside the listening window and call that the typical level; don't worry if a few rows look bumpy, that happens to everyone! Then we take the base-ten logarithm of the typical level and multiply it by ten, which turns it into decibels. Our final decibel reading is -1.64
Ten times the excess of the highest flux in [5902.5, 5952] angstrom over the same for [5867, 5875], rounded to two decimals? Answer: -0.54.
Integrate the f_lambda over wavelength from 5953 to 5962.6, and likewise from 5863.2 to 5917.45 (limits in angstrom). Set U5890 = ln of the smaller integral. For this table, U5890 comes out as 1.93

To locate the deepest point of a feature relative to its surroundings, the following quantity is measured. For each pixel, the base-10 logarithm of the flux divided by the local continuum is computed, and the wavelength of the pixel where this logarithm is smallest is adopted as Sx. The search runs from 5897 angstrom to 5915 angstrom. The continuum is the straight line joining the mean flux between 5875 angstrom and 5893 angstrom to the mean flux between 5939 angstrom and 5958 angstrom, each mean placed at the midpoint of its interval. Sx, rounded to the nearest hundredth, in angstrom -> 5904.52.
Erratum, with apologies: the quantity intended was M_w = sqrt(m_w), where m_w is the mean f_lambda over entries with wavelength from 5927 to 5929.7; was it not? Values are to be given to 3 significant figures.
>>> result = 0.879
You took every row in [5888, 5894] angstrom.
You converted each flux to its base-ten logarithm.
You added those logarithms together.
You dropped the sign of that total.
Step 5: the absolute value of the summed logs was 1.06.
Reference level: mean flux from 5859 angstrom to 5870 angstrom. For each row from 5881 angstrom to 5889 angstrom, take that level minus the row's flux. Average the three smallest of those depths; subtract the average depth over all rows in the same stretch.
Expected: -0.05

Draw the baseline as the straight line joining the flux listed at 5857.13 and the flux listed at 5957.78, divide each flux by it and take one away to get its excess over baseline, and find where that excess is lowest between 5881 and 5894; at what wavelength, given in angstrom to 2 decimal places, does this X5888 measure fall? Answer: 5890.94 angstrom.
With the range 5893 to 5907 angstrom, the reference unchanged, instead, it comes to 5904.52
